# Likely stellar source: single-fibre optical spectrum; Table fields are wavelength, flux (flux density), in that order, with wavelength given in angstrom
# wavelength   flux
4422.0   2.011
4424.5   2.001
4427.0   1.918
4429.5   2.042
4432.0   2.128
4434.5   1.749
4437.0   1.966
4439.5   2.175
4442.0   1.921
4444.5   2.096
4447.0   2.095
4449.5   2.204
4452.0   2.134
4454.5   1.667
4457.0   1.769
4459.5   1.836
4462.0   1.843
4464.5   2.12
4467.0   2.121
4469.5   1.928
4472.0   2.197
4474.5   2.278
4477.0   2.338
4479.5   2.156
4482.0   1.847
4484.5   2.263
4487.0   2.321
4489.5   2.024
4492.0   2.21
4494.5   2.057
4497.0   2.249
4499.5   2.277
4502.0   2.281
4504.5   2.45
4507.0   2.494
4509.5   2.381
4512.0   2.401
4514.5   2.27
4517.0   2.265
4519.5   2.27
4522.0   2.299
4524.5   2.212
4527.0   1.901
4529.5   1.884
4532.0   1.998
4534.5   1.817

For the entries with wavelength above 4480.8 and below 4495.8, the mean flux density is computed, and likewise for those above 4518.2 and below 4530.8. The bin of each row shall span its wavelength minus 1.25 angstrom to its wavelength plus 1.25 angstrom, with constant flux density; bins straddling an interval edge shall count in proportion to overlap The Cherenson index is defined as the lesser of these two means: 2.11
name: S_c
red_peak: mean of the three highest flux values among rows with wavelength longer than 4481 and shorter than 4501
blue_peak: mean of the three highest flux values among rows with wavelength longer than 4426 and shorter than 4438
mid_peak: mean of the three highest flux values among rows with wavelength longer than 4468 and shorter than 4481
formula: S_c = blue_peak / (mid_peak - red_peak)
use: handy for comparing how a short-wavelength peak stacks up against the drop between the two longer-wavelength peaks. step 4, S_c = -128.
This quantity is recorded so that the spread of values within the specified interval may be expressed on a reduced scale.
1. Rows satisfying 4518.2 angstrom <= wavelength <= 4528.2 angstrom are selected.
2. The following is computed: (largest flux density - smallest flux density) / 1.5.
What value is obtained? 0.265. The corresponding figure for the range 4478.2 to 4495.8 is 0.316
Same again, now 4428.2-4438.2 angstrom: 0.253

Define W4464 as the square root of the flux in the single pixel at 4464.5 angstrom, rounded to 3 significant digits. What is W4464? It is 1.46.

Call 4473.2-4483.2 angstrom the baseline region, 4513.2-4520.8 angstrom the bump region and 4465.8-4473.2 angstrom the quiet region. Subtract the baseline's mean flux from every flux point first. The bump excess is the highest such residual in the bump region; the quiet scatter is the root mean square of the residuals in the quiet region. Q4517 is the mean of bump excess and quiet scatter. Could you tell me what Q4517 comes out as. 0.12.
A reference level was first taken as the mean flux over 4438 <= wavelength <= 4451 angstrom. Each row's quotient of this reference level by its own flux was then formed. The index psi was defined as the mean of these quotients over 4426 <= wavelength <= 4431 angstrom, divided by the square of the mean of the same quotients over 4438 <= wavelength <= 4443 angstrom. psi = 1.00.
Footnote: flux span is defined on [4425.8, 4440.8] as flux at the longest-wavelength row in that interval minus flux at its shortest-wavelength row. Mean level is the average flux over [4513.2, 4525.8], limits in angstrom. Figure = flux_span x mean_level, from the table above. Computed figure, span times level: 0.58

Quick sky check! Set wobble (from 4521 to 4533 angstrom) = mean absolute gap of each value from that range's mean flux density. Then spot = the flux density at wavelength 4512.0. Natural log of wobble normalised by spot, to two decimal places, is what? -2.73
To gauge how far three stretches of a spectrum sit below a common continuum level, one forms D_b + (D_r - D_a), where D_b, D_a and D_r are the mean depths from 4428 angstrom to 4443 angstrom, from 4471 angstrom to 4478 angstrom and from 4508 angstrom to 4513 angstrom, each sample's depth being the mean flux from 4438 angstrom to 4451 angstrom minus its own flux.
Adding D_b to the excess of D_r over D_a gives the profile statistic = -0.02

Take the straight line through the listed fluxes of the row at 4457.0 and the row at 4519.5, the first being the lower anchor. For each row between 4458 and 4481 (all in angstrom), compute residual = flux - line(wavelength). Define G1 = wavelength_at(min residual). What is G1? 4462.0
